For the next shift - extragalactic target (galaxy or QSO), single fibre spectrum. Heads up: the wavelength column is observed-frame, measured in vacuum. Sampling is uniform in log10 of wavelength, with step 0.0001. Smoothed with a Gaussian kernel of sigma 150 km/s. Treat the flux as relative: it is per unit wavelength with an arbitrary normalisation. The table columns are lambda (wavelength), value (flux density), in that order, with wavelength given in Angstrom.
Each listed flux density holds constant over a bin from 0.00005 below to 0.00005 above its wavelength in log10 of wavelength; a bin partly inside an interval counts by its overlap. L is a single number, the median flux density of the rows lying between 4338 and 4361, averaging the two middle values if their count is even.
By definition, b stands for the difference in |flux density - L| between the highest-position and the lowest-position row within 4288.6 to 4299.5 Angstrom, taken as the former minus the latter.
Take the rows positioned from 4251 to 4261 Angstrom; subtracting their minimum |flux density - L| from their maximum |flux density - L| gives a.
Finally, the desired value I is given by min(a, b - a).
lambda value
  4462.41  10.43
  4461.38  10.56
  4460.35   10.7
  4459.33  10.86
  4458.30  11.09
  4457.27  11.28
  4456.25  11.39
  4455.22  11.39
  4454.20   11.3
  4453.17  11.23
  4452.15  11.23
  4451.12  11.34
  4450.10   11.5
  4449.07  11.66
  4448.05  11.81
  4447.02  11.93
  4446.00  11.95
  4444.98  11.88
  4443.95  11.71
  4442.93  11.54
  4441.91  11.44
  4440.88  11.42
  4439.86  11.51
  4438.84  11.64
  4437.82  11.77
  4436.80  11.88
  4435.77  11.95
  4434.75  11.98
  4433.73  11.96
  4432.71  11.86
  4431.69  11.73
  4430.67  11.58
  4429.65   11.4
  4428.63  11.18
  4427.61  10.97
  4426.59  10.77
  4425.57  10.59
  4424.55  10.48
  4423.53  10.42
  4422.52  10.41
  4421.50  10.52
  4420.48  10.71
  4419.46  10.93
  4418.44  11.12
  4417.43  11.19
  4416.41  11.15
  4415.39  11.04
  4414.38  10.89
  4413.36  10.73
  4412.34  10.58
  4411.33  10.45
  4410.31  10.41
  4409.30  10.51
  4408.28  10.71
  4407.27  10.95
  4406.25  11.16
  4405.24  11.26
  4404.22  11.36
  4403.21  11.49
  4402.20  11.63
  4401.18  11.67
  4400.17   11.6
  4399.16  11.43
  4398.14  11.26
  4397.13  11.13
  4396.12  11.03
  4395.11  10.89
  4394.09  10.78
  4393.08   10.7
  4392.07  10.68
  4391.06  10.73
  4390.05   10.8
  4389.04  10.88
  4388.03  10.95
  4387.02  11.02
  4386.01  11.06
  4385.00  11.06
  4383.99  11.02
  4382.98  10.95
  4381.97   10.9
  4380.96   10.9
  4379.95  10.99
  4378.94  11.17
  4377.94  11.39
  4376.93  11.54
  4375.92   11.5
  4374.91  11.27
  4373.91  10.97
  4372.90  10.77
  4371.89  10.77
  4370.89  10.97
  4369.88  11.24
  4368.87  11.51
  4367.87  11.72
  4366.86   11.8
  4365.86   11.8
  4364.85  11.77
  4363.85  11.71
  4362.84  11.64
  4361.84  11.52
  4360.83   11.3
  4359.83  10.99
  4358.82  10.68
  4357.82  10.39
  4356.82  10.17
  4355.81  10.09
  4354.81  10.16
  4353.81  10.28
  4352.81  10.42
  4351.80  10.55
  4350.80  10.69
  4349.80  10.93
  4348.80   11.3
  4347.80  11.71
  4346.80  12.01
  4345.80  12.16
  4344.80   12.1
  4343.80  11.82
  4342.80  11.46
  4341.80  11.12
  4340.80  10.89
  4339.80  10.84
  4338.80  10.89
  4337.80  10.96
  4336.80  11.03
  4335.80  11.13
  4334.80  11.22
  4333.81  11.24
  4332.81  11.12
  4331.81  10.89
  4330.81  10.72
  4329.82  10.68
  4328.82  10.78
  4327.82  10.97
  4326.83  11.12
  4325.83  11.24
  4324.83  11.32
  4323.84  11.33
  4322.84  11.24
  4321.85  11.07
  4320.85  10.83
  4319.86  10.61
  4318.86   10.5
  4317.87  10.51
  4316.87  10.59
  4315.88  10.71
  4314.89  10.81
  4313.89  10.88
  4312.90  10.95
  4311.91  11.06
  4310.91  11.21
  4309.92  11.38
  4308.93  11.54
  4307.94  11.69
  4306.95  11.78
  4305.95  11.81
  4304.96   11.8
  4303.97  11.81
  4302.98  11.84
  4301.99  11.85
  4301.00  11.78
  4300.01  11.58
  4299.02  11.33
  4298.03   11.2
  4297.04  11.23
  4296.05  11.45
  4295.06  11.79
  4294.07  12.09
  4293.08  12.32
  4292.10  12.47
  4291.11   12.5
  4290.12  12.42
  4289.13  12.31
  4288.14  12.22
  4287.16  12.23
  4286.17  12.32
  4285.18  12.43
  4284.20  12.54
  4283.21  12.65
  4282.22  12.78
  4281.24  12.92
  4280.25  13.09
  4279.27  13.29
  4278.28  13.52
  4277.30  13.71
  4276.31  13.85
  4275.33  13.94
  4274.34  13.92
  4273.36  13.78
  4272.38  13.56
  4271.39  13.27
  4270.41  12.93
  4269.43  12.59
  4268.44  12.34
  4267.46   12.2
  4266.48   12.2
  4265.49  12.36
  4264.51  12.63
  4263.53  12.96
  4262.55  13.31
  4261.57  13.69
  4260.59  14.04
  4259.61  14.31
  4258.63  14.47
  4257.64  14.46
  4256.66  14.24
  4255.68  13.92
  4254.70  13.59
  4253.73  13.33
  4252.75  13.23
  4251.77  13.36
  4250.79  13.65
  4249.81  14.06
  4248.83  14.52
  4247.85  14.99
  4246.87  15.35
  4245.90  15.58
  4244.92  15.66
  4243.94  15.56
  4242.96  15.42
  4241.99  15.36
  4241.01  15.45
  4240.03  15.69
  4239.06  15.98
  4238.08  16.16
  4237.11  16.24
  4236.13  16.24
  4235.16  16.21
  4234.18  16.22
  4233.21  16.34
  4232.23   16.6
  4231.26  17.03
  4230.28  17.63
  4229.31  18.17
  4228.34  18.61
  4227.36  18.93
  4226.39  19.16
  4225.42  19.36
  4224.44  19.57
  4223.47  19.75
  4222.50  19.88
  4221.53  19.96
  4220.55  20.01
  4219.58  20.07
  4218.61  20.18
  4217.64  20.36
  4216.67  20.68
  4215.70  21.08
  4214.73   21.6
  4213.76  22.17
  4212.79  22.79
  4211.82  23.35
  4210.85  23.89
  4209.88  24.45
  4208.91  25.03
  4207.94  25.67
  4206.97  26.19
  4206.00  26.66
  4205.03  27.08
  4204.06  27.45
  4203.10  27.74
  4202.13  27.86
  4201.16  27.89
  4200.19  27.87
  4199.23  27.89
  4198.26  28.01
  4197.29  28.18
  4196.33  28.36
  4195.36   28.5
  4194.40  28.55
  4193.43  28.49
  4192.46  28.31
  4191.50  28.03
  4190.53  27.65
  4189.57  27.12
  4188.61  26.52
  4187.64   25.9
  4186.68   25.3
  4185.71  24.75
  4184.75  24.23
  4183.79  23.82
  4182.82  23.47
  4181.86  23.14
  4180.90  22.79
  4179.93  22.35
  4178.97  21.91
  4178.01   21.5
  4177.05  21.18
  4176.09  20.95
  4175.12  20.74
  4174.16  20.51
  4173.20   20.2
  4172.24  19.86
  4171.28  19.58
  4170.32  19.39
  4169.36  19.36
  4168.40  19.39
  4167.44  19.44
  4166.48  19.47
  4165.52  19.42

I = -2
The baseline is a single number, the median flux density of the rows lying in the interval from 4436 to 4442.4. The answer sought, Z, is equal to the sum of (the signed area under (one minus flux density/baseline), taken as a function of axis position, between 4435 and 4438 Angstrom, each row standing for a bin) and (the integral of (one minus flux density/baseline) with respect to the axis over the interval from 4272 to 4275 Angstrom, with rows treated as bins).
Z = -0.7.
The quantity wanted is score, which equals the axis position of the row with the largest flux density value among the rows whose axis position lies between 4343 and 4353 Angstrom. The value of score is 4345.80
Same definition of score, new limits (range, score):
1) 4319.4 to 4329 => 4323.84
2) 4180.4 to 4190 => 4189.57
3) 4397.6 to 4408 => 4401.18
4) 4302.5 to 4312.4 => 4302.98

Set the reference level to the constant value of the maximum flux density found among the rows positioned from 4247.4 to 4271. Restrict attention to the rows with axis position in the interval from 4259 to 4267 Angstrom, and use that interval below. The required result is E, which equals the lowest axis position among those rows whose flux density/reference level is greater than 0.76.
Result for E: 4259.61 Angstrom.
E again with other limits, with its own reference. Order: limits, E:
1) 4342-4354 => 4342.80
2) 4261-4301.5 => 4261.57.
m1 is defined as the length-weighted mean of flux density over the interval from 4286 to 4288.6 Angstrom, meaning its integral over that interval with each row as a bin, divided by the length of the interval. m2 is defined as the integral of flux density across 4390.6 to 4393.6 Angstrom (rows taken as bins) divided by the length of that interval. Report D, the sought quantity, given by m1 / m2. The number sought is 1.14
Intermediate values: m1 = 12.3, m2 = 10.7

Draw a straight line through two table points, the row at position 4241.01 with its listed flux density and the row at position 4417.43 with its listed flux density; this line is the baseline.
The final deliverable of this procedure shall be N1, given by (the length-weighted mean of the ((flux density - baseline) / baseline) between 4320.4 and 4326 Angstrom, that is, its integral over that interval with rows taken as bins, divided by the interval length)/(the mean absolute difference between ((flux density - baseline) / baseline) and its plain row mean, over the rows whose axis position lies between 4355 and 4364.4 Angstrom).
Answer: -4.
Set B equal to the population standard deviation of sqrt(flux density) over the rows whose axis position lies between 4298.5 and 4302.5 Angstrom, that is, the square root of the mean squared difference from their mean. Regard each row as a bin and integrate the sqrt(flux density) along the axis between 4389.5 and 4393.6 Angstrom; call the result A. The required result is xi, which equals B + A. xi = 13.5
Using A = 13.4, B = 0.030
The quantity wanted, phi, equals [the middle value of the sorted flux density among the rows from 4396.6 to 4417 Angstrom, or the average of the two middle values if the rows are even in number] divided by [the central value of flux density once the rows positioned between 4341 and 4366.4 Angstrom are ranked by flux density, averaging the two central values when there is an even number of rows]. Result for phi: 1.0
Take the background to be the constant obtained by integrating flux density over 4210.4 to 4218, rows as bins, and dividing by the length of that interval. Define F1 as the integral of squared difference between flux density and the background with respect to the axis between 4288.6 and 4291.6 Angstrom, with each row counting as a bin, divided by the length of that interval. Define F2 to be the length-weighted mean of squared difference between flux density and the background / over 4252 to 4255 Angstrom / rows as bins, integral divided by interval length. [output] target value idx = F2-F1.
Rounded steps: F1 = 92.1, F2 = 75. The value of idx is -17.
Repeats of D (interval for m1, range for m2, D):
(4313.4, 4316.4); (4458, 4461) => 0.99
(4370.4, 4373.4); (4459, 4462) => 1.01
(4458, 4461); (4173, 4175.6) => 0.53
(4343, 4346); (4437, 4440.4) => 1.02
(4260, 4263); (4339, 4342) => 1.26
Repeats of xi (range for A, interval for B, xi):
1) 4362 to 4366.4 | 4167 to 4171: 15.1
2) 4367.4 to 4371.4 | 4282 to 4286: 13.5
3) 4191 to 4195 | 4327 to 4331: 21.3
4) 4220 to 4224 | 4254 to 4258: 17.9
